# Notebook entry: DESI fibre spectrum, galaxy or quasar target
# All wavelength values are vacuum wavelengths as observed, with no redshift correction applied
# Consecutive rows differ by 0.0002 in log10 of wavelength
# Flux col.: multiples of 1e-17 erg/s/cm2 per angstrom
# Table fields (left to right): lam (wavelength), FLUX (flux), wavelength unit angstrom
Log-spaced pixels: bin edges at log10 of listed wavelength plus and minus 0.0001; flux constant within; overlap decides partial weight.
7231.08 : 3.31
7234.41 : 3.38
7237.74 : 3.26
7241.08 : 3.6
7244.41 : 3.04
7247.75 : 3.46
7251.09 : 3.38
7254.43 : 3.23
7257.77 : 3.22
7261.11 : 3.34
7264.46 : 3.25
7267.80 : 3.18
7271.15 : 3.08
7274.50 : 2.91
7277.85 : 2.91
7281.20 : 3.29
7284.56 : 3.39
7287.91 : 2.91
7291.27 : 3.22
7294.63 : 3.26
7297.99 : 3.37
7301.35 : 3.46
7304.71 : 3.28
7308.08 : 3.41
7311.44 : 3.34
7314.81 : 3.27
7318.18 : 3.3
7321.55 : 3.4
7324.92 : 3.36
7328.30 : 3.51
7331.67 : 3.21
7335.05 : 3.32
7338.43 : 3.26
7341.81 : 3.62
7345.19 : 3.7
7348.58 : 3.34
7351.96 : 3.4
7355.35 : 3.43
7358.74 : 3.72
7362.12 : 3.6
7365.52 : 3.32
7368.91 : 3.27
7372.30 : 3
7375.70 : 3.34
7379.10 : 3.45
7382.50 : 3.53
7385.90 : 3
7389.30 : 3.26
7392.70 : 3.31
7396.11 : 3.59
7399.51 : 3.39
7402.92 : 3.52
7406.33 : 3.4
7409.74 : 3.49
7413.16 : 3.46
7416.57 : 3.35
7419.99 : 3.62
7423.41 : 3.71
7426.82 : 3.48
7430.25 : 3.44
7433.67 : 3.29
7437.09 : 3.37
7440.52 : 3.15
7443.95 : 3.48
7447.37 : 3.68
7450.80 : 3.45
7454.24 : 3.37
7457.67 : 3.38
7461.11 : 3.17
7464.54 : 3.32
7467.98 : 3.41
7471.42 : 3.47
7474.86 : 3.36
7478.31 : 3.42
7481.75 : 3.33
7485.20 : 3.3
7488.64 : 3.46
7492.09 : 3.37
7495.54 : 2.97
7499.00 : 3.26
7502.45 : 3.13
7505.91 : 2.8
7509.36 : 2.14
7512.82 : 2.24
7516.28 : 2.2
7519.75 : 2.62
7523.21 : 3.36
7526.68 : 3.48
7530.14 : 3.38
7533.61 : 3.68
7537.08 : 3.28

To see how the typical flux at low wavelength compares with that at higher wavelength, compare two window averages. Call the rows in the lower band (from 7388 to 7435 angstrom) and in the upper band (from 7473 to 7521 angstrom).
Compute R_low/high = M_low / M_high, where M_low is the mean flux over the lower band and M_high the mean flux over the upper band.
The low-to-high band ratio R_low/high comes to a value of 1.161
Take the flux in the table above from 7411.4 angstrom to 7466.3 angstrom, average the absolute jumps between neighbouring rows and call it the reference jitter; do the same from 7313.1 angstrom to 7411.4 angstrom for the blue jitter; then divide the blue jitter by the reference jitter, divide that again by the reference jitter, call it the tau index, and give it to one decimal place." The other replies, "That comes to 6.8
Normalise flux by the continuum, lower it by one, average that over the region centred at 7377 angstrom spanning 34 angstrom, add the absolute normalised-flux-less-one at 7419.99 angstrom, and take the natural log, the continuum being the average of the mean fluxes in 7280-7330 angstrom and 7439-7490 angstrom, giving -2.7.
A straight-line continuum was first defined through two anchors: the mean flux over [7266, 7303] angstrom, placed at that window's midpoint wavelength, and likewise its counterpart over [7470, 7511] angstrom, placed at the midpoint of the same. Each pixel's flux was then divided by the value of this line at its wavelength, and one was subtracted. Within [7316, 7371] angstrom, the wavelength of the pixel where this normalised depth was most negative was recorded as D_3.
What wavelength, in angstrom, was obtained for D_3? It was 7331.67 angstrom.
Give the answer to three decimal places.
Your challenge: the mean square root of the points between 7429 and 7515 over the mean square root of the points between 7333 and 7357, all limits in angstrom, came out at 0.968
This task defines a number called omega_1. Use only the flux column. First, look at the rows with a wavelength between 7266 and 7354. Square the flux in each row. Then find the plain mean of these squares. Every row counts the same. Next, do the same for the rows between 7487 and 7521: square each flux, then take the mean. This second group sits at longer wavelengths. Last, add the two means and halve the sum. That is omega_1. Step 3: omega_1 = 9.5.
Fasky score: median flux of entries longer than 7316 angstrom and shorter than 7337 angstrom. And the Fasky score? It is 3.34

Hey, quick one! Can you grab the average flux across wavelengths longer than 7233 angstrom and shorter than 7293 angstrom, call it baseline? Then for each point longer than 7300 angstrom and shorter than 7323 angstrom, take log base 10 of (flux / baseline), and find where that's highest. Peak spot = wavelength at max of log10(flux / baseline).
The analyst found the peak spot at 7301.35 angstrom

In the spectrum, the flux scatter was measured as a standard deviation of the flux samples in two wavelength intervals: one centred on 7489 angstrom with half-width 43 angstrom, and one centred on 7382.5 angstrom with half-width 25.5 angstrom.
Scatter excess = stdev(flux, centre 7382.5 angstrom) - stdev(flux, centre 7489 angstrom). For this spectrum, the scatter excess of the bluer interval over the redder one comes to -0.22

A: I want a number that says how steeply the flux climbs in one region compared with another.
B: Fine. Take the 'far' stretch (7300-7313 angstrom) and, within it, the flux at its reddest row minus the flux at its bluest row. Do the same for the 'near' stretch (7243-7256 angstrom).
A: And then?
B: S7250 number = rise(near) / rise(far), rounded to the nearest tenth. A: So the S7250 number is -1.6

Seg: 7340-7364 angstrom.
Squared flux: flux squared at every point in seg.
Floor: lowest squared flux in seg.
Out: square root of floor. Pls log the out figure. 3.34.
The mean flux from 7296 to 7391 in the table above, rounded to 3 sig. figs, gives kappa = 3.37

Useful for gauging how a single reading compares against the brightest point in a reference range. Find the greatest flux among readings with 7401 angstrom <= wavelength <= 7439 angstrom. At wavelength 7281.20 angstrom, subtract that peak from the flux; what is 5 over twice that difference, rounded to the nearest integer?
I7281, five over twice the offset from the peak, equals -6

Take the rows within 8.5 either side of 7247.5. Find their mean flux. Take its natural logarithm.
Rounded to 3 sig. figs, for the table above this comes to 1.21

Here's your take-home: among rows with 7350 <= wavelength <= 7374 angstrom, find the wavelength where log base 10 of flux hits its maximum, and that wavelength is 7358.74 angstrom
